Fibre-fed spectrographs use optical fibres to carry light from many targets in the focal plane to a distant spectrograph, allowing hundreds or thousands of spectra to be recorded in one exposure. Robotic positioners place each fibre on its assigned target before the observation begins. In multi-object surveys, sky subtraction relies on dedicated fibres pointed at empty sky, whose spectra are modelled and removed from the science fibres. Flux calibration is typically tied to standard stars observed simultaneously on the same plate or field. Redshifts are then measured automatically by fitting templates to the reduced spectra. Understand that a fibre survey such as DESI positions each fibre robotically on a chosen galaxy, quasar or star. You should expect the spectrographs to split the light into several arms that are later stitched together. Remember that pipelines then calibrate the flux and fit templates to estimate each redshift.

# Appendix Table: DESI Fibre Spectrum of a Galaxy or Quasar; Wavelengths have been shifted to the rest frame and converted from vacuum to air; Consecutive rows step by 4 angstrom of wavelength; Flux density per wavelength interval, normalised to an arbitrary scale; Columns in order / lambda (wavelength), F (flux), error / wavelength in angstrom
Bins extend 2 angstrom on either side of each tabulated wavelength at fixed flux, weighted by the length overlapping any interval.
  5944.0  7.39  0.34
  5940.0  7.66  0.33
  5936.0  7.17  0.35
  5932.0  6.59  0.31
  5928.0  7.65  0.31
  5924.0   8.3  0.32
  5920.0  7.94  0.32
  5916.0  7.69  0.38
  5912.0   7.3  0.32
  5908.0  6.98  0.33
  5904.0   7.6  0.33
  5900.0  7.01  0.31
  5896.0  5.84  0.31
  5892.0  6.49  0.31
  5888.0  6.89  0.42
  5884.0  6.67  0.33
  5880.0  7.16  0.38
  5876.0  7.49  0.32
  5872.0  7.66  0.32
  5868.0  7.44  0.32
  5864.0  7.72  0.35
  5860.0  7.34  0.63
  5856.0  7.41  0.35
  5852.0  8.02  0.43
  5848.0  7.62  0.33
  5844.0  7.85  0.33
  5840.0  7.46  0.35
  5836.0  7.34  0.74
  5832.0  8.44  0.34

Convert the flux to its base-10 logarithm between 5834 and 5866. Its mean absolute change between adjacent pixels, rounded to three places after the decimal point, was 0.018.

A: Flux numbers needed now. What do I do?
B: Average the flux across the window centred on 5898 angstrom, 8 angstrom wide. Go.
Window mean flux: 6.4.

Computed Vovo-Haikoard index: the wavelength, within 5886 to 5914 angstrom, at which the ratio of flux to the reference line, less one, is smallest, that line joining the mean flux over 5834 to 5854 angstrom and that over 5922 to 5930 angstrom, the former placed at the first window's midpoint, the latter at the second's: 5896.0 angstrom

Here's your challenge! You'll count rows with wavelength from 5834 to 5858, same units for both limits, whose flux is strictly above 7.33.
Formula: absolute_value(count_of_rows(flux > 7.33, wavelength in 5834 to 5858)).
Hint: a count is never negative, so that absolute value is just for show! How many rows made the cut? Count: 6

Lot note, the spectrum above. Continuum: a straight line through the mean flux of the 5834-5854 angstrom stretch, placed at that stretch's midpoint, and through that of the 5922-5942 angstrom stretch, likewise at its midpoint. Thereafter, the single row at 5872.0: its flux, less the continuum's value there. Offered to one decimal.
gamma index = 0.1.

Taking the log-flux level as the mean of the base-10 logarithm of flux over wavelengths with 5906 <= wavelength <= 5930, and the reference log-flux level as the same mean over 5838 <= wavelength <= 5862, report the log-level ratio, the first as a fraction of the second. 1.00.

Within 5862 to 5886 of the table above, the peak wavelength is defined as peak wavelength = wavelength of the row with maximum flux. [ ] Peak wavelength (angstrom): 5864.0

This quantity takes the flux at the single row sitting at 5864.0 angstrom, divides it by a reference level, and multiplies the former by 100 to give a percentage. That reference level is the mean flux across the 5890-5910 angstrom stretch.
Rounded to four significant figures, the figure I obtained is 113.8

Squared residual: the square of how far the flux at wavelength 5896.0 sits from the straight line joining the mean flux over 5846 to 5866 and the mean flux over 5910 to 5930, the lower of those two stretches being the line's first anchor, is 3.5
